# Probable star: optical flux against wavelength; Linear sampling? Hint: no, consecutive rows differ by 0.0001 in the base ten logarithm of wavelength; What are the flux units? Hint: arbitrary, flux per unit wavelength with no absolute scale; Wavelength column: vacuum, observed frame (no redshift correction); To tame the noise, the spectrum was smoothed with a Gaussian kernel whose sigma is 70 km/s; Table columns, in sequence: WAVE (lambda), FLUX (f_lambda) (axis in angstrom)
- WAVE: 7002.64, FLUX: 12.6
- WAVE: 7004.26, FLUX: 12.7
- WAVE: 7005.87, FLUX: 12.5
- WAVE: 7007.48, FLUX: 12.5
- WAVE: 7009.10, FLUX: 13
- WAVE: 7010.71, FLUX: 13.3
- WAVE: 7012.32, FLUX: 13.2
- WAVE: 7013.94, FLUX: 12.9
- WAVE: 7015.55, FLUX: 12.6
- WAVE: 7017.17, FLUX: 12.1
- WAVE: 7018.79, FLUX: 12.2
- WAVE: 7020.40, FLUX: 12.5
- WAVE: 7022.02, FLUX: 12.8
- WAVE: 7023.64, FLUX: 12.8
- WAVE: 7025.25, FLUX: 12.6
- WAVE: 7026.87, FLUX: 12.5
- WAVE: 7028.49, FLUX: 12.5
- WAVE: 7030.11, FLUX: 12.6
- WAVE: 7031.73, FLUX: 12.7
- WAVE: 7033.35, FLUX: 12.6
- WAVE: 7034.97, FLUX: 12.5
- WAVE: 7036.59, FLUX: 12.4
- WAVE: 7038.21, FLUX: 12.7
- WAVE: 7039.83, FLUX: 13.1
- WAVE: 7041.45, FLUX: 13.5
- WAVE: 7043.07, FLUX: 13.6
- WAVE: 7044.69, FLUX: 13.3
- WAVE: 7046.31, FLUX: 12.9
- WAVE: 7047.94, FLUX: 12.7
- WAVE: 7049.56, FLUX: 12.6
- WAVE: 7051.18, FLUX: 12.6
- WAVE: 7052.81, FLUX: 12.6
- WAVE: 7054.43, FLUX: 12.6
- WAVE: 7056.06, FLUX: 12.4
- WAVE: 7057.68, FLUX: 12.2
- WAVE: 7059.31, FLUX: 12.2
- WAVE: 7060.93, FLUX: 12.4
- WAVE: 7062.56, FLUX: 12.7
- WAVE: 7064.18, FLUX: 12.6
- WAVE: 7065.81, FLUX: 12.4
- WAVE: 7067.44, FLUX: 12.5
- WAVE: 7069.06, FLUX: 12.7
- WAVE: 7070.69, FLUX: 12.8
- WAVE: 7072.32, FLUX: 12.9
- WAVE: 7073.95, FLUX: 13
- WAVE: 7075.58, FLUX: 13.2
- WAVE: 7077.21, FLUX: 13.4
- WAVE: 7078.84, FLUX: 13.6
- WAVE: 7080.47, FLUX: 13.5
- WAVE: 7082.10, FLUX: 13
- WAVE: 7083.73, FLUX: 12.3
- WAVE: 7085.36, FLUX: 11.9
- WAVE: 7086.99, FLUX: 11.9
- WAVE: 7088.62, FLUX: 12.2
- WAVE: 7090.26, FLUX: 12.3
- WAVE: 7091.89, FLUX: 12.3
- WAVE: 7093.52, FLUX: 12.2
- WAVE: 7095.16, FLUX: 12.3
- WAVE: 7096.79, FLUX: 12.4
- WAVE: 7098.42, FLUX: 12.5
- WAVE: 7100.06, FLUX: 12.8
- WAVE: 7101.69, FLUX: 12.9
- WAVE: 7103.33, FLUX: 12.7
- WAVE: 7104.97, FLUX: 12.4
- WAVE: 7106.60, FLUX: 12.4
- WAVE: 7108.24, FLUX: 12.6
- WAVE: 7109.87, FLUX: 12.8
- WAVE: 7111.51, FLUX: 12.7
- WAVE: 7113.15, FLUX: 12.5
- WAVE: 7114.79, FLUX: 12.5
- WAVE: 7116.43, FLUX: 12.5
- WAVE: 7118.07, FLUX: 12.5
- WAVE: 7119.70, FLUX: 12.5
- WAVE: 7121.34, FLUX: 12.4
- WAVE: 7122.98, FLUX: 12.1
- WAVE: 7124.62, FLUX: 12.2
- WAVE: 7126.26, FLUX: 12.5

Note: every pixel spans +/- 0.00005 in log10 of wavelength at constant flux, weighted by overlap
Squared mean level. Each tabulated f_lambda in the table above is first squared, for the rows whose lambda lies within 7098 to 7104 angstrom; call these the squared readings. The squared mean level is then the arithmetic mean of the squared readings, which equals 162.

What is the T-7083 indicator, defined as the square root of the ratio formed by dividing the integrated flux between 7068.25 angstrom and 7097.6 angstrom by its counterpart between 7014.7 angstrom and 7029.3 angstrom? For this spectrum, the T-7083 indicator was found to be 1.43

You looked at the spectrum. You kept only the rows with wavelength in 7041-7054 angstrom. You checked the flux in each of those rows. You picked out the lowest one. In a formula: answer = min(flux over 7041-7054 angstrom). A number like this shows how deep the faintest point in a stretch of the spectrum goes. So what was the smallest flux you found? 12.6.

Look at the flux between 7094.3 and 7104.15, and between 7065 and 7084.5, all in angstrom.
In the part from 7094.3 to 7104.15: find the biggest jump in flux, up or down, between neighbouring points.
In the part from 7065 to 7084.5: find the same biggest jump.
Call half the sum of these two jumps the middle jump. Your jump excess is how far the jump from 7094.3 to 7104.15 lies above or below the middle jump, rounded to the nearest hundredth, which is -0.20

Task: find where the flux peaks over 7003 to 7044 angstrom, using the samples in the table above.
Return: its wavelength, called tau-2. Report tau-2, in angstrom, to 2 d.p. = 7043.07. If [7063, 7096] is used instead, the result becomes 7078.84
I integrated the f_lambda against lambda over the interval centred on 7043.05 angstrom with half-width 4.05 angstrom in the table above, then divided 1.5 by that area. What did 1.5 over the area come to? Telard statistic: 0.0139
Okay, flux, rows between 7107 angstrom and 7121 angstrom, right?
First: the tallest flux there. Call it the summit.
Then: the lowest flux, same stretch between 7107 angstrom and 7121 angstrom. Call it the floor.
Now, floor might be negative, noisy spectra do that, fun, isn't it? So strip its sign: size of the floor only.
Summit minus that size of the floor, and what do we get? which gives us 0.30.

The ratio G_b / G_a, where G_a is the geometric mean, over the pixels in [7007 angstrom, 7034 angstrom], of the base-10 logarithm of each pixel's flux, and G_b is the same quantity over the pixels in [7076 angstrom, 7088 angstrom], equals 1.00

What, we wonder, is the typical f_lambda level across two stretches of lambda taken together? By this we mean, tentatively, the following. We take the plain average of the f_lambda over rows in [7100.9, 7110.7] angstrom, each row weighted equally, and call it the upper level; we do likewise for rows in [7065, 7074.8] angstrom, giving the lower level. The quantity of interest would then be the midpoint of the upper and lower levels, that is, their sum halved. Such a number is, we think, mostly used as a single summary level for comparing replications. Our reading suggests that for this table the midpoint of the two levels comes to 12.7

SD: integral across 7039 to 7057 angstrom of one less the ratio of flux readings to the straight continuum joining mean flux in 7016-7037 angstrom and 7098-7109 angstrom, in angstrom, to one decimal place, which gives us -0.5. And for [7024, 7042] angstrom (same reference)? -0.2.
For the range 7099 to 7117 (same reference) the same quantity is 0.0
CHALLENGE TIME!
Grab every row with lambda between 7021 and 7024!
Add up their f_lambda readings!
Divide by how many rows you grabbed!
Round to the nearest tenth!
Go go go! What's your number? 12.8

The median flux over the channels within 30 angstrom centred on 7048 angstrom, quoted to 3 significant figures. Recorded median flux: 12.6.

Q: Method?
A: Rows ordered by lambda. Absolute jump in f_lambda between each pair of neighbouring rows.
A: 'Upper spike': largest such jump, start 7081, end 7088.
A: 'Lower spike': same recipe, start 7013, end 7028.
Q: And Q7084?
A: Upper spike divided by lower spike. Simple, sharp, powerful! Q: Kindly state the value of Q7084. 1.4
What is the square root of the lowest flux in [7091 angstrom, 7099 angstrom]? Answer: 3.49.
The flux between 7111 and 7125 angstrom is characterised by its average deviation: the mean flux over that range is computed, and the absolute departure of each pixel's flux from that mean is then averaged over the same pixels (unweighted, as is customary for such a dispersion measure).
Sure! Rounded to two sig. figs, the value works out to 0.13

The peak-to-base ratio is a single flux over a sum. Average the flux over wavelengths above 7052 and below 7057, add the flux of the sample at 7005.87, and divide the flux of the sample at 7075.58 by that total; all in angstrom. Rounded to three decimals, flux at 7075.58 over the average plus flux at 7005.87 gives 0.527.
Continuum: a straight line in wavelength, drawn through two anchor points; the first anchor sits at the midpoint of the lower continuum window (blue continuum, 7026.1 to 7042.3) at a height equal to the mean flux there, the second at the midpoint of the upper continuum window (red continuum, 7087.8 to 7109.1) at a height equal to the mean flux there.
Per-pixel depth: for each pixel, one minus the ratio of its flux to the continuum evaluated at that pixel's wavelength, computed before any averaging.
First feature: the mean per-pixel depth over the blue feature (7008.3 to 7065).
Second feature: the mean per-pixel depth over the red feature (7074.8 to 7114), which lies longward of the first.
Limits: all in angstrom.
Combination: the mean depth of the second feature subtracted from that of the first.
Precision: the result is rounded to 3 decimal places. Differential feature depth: 0.011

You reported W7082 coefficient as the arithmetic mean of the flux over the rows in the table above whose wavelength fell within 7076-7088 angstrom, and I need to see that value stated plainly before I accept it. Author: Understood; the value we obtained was 12.8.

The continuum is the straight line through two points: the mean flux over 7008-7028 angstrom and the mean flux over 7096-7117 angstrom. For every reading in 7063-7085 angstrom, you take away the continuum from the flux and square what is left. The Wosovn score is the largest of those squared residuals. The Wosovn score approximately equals 0.9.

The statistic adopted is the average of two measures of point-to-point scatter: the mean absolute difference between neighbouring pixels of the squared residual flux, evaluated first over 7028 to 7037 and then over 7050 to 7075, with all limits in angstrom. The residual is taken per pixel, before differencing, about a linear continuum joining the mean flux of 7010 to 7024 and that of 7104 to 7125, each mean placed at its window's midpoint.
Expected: 0.03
